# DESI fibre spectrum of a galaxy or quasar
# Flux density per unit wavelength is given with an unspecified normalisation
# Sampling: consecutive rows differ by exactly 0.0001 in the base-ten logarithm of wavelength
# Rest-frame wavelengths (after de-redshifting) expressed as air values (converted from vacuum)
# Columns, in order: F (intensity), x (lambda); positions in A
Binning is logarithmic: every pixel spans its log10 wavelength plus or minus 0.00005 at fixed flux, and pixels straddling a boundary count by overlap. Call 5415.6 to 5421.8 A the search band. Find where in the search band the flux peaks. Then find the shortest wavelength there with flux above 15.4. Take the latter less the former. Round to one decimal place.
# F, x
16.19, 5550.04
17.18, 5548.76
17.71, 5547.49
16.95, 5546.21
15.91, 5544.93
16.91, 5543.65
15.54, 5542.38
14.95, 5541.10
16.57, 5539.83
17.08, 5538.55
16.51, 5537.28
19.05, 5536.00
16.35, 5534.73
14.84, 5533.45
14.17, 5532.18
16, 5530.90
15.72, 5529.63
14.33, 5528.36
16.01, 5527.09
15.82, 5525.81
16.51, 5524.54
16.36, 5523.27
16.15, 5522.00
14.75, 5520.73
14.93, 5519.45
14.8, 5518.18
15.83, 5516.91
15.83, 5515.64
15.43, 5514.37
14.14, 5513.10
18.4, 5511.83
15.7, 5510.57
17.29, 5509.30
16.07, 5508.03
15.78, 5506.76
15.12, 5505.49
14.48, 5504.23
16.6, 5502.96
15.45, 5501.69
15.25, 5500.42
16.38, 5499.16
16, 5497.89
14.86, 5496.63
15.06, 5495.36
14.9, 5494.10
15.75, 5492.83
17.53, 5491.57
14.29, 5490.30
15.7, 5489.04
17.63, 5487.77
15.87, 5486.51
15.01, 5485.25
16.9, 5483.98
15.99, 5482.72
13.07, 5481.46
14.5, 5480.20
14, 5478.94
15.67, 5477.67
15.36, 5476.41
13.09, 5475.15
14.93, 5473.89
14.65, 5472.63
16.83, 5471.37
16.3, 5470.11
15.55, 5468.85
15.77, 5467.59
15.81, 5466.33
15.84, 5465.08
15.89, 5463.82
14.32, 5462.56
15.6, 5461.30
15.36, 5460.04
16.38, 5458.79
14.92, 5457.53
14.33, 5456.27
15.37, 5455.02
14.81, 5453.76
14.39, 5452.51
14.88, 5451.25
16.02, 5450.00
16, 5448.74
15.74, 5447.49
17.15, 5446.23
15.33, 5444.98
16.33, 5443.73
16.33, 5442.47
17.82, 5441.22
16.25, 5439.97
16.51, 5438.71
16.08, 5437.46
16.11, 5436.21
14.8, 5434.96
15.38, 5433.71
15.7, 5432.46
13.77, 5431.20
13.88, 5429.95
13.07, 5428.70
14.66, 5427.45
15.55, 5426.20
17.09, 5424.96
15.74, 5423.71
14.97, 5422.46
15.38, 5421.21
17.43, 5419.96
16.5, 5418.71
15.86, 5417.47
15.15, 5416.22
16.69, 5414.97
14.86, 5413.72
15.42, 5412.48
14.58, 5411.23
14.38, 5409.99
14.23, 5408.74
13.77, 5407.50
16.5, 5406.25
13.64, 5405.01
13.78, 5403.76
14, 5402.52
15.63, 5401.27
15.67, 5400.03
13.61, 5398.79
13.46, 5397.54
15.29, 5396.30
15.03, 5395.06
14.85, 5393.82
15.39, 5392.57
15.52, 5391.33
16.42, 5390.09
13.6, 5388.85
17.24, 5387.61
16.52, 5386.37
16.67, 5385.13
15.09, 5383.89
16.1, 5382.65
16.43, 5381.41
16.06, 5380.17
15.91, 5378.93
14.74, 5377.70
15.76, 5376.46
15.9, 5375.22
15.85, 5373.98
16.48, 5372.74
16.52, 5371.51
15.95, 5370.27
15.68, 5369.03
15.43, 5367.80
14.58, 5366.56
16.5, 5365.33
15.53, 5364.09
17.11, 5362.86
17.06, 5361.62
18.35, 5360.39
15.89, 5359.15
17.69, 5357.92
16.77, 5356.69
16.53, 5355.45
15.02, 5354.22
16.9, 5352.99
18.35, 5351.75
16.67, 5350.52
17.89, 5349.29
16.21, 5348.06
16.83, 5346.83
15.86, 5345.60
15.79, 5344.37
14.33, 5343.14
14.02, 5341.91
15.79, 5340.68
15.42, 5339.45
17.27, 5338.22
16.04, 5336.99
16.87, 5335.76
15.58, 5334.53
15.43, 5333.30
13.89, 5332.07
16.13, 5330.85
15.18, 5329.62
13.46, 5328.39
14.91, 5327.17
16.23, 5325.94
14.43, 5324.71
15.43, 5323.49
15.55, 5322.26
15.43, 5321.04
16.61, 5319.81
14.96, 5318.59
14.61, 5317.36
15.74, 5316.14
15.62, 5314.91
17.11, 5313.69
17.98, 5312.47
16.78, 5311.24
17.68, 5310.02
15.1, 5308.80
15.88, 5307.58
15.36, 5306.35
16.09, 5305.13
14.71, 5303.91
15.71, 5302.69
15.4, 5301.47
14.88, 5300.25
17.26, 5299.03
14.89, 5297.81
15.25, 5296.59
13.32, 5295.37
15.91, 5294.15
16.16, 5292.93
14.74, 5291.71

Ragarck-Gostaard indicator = -2.5 A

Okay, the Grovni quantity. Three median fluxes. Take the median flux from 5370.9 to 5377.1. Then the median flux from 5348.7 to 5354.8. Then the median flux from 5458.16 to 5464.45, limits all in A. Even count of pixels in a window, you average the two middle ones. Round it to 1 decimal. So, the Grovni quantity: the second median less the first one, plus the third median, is 16.6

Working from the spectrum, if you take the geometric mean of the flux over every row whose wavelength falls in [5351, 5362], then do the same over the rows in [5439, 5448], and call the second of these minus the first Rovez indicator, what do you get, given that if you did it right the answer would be -0.5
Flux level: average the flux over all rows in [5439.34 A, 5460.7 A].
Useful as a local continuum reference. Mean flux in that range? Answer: 15.7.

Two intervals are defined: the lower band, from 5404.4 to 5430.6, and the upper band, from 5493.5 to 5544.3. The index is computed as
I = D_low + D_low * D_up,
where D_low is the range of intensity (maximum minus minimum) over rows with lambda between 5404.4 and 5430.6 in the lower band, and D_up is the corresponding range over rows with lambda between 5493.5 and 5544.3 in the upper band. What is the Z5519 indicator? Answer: 26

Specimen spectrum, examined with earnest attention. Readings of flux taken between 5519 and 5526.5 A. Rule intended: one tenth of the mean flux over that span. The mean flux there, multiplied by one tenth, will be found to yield 1.58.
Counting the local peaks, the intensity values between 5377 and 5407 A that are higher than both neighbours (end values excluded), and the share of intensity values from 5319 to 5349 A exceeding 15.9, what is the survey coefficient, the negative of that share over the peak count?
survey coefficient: -0.06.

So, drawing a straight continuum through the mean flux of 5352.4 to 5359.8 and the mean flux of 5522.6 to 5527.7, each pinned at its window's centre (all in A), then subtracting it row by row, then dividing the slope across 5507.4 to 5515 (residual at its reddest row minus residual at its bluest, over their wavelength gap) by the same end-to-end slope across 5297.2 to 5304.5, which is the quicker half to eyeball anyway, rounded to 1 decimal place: 3.6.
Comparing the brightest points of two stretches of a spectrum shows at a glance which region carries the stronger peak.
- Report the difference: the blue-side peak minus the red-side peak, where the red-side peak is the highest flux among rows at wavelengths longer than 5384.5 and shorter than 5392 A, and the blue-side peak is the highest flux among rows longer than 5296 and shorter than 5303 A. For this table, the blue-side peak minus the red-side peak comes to 0.0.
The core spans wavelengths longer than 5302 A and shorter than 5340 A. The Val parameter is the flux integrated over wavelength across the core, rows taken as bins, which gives 597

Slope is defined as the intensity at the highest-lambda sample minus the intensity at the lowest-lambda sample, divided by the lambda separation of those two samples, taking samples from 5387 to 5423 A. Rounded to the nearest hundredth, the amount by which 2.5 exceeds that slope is 2.57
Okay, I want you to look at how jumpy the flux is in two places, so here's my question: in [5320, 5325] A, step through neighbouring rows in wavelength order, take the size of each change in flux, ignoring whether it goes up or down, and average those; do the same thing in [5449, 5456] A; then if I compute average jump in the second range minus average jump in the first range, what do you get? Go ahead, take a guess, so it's 0.24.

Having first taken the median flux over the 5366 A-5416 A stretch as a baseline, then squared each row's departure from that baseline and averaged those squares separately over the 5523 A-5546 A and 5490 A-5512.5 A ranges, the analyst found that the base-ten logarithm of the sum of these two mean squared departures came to 0.44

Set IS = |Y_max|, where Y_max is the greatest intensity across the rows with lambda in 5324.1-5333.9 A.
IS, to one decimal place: 16.2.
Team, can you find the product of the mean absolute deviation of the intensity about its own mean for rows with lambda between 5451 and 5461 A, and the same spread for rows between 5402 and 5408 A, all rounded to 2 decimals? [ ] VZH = 0.42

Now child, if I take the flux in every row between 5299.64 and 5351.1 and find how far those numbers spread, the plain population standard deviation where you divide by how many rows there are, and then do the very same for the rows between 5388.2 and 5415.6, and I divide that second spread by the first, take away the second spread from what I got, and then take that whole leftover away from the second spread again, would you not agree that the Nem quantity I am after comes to 1.02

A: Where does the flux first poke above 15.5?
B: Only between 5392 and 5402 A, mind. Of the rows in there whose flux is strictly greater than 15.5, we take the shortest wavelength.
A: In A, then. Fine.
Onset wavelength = 5400.03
